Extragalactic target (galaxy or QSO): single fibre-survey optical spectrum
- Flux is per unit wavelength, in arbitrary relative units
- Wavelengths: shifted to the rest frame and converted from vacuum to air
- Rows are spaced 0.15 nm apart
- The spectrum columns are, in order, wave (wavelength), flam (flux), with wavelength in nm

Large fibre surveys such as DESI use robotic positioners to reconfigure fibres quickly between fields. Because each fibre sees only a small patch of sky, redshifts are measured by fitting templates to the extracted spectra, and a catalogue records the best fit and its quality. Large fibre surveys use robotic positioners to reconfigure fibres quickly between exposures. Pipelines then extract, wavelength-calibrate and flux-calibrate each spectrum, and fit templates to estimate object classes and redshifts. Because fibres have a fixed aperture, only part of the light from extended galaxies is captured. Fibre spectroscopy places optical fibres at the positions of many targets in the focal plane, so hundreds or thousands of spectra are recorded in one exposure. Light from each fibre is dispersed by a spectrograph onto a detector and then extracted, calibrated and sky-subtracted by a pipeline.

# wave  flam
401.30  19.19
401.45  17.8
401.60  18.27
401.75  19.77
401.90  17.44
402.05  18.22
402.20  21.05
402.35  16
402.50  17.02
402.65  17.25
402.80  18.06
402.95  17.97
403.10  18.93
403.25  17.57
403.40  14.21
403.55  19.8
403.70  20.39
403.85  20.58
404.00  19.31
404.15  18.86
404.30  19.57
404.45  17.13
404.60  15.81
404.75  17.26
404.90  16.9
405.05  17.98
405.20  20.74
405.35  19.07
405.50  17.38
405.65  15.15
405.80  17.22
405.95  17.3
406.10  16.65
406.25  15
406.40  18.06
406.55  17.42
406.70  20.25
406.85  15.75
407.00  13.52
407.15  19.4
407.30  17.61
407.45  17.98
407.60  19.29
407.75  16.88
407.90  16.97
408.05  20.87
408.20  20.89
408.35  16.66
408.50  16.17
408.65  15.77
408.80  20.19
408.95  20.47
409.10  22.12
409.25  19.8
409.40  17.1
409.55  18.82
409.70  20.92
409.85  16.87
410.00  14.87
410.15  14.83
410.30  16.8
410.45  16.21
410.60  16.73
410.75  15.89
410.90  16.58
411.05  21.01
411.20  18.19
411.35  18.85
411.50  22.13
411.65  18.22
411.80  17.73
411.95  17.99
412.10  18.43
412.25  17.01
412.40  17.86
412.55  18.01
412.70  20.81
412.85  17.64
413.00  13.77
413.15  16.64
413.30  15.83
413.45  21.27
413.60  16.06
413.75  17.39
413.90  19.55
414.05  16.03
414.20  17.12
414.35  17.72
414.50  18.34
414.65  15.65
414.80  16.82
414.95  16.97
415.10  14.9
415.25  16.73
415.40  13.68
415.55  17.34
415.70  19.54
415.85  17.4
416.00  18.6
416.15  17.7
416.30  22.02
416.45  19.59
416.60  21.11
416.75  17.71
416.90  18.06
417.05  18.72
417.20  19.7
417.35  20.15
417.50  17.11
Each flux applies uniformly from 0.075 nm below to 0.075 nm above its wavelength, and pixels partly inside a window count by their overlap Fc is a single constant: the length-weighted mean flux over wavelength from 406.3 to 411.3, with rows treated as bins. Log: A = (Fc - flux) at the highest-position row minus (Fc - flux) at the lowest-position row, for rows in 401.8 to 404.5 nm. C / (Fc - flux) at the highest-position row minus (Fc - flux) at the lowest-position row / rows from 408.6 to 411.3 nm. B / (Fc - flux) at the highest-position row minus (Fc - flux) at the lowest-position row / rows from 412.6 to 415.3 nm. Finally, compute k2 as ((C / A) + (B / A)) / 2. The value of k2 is 2.7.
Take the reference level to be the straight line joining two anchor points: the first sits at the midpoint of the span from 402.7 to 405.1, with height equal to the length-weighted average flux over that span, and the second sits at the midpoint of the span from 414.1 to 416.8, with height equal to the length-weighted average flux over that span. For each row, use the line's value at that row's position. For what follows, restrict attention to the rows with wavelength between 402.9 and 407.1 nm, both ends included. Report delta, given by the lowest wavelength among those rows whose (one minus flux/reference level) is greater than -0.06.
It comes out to 402.95 nm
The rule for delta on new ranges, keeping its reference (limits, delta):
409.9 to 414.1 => 410.00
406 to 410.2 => 406.10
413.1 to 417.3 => 413.15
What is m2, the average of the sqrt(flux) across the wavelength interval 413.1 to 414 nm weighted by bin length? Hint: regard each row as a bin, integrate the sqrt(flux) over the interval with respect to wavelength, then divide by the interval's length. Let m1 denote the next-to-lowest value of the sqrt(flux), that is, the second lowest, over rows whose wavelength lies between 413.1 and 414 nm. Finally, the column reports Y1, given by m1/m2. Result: 0.952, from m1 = 4.01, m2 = 4.21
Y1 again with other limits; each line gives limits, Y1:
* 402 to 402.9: 0.975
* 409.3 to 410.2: 0.927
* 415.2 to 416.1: 0.987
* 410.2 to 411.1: 0.977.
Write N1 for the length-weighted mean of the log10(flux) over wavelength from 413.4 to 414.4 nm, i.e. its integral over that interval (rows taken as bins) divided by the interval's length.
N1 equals 1.248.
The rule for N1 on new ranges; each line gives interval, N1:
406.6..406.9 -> 1.256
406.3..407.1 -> 1.227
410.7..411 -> 1.220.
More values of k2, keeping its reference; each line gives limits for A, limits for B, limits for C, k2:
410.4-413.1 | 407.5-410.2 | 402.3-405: 0.7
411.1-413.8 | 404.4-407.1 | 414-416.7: -0.9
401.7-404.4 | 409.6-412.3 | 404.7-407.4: 8.9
